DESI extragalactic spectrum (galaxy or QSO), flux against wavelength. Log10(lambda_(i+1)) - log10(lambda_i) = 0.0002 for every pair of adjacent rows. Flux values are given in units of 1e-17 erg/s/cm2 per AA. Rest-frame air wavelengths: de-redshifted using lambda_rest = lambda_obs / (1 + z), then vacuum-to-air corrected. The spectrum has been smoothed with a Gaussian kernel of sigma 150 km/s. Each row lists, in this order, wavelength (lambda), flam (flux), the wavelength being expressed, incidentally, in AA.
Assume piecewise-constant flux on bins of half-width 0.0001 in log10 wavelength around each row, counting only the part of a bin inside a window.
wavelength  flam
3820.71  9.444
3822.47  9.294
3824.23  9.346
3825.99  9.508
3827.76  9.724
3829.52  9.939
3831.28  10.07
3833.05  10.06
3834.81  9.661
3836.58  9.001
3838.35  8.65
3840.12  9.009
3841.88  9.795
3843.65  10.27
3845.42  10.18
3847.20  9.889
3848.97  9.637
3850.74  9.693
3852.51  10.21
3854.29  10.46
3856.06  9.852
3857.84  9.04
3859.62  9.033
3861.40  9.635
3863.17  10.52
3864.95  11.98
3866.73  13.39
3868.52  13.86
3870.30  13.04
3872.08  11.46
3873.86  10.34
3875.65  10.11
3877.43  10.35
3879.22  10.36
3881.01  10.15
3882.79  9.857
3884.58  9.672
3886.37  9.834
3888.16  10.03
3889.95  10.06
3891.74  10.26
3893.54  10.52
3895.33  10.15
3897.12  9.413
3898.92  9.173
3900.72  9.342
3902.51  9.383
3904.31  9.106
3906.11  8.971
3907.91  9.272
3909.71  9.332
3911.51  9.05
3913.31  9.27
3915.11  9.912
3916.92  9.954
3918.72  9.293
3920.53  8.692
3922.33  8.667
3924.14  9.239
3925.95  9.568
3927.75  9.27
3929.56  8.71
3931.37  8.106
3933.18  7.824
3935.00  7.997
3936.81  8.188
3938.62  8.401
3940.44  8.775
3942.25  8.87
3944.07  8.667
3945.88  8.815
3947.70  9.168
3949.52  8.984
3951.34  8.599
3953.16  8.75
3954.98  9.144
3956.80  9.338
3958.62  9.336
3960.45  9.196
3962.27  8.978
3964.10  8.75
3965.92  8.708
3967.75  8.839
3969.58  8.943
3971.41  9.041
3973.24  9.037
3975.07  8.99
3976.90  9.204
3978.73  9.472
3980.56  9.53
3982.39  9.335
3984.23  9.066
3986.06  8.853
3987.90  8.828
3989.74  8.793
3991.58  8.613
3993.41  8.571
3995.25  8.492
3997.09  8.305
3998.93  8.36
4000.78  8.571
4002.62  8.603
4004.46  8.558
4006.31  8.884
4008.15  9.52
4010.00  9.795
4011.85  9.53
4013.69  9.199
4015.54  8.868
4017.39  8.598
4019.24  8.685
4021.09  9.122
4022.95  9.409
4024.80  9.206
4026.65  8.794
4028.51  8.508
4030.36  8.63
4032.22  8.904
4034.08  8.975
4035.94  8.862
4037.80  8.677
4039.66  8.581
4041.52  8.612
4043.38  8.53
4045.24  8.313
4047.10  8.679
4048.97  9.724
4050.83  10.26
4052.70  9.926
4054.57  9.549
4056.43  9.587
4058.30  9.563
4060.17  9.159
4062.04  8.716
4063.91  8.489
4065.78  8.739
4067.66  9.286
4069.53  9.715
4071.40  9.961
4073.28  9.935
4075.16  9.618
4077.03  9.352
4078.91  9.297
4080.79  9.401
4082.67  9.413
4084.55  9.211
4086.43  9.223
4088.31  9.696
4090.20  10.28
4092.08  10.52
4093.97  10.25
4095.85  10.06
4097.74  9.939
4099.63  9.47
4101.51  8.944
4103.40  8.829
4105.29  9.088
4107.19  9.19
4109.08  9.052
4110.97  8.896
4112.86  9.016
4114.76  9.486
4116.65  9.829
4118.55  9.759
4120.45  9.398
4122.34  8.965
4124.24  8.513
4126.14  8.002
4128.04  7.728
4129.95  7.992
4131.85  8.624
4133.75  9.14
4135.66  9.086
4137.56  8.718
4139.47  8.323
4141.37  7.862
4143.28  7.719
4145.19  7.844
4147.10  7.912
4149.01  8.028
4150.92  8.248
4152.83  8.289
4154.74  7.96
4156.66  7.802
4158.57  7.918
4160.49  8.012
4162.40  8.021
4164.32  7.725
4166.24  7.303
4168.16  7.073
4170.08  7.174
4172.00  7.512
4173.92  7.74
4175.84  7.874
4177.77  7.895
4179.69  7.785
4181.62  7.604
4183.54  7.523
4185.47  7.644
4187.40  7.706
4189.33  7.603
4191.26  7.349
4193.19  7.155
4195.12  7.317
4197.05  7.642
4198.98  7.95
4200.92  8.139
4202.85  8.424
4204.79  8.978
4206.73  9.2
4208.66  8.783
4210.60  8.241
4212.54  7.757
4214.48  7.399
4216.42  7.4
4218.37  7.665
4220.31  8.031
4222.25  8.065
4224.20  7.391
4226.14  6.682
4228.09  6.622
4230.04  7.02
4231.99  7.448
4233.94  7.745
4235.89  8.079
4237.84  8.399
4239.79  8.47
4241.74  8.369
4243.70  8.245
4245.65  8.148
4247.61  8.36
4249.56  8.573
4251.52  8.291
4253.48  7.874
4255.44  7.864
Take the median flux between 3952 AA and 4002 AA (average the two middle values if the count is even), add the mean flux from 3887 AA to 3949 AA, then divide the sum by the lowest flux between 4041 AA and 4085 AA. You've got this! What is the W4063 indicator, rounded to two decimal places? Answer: 2.18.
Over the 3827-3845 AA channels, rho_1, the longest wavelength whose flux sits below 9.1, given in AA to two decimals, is 3840.12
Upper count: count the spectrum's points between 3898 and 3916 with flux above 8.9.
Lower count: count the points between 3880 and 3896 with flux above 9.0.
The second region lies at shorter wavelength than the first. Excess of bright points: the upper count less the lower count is 1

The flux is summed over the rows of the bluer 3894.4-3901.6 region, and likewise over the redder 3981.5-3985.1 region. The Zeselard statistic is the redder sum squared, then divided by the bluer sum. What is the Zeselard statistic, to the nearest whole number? 9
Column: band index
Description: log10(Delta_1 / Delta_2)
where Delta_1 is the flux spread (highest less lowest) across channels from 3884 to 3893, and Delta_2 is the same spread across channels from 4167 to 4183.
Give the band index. -0.15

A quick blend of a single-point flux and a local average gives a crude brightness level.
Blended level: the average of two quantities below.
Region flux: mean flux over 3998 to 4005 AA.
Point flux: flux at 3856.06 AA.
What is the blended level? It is 9.2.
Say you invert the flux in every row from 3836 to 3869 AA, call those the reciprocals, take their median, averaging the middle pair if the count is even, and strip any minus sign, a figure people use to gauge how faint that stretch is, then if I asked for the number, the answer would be 0.1015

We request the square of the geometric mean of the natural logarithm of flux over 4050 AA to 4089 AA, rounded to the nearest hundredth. 5.03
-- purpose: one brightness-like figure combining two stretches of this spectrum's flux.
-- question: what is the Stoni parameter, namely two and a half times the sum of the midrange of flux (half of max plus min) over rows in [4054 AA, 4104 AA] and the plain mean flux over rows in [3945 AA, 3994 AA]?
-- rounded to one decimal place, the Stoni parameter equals 46.3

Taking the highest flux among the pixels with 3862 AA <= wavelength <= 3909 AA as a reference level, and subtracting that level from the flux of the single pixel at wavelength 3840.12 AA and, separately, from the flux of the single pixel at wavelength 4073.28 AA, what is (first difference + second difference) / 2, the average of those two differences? -4.4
